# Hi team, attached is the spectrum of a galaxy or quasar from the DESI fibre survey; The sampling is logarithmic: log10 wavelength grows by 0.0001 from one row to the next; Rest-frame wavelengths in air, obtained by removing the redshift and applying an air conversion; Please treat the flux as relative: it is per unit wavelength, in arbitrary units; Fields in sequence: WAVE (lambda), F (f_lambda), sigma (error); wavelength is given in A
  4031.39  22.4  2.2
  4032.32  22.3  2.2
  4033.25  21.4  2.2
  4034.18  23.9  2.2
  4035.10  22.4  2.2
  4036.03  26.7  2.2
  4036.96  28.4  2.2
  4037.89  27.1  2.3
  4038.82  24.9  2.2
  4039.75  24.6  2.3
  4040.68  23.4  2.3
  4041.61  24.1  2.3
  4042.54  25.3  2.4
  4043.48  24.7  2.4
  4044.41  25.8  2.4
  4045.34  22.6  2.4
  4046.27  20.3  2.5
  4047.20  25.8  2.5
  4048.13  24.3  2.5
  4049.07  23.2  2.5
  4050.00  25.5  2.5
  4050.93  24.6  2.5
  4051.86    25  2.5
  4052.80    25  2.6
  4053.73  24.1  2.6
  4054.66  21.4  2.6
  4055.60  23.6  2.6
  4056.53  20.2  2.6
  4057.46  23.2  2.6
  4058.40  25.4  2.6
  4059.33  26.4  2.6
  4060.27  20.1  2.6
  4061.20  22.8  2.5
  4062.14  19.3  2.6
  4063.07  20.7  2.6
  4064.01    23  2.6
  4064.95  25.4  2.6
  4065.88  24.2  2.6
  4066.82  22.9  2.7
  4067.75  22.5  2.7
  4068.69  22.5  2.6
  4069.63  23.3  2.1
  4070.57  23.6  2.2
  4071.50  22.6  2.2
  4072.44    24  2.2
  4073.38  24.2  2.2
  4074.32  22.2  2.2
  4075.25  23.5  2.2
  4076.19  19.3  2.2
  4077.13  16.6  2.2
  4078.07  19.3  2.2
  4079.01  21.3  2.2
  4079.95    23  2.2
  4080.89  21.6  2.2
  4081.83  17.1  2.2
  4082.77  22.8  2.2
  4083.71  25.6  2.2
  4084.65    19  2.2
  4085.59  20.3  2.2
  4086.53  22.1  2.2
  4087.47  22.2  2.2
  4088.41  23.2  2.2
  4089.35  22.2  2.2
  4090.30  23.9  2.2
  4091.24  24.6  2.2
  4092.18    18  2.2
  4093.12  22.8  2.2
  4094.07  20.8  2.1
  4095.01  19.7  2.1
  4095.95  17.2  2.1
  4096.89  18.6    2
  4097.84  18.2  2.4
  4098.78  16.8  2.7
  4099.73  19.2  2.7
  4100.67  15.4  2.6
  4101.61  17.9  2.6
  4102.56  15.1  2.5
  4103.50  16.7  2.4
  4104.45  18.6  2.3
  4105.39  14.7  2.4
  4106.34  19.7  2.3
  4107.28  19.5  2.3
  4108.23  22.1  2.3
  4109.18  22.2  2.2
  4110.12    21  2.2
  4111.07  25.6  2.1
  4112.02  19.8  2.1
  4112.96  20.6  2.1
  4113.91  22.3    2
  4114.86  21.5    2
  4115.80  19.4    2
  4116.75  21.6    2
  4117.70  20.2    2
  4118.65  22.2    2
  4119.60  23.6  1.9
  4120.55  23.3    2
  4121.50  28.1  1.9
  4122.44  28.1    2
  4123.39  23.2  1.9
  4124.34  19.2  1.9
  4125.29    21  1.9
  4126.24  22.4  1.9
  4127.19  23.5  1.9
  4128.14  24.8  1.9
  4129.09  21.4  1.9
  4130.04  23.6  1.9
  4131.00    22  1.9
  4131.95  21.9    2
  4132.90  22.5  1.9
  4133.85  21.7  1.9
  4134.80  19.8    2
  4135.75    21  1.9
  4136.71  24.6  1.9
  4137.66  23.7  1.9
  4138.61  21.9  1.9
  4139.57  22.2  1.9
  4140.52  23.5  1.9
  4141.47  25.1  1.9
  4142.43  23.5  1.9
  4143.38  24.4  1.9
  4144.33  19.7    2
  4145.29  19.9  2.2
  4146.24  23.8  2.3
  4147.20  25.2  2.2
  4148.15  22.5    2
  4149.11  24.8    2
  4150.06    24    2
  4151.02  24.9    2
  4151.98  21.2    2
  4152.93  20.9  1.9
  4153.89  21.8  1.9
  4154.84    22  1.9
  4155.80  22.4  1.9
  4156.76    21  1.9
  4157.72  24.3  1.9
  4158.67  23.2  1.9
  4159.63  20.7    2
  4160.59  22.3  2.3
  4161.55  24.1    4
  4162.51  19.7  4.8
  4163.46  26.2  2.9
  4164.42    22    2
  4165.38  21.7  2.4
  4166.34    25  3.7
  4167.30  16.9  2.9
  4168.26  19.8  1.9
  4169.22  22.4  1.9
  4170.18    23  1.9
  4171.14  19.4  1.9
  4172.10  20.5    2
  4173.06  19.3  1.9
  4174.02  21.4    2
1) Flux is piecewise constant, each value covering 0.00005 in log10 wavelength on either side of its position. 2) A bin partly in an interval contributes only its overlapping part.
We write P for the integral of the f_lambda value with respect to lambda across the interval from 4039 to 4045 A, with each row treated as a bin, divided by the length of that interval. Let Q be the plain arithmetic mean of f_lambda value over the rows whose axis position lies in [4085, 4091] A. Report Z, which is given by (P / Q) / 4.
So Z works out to 0.276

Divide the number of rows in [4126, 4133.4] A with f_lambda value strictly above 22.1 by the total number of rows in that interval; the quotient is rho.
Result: 0.6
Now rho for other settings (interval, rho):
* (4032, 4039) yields 0.9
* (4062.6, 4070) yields 0.9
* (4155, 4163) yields 0.6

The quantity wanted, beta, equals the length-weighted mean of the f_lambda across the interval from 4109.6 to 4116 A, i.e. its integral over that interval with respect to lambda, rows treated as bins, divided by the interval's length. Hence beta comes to 21.6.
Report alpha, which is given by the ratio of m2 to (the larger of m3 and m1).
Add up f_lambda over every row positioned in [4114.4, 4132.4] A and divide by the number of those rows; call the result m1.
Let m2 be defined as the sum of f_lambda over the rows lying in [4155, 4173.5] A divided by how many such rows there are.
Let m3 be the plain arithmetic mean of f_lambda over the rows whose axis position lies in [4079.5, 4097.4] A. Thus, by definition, 0.96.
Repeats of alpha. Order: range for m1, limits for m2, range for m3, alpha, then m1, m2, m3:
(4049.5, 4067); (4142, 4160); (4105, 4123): 0.97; 23.3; 22.6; 21.9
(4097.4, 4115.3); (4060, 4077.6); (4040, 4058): 0.93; 19.3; 22.2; 23.8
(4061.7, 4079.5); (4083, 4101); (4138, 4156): 0.90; 22.1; 20.5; 22.8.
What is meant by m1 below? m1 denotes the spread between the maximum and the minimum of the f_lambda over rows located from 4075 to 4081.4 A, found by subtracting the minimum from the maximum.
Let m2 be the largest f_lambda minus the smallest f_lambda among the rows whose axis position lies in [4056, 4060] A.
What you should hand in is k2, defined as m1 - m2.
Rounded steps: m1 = 6.9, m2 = 6.2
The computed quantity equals 1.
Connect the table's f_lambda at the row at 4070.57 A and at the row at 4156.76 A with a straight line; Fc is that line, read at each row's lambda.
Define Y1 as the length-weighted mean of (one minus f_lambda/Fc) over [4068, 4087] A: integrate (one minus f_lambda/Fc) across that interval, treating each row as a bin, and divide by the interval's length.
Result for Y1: 0.07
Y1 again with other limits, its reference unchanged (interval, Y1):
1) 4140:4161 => -0.07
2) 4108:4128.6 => -0.02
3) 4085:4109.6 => 0.14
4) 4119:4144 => -0.06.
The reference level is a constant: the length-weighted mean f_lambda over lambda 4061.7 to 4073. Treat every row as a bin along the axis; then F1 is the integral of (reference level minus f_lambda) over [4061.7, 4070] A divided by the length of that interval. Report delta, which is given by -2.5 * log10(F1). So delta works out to 1.7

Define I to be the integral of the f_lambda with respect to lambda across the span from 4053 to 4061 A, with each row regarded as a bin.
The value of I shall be 185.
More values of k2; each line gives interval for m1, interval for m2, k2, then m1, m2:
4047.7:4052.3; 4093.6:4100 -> -2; 2.3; 4.0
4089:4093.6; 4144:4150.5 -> 1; 6.6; 5.5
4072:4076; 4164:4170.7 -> -6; 2.0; 8.1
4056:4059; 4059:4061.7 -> -1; 5.2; 6.3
